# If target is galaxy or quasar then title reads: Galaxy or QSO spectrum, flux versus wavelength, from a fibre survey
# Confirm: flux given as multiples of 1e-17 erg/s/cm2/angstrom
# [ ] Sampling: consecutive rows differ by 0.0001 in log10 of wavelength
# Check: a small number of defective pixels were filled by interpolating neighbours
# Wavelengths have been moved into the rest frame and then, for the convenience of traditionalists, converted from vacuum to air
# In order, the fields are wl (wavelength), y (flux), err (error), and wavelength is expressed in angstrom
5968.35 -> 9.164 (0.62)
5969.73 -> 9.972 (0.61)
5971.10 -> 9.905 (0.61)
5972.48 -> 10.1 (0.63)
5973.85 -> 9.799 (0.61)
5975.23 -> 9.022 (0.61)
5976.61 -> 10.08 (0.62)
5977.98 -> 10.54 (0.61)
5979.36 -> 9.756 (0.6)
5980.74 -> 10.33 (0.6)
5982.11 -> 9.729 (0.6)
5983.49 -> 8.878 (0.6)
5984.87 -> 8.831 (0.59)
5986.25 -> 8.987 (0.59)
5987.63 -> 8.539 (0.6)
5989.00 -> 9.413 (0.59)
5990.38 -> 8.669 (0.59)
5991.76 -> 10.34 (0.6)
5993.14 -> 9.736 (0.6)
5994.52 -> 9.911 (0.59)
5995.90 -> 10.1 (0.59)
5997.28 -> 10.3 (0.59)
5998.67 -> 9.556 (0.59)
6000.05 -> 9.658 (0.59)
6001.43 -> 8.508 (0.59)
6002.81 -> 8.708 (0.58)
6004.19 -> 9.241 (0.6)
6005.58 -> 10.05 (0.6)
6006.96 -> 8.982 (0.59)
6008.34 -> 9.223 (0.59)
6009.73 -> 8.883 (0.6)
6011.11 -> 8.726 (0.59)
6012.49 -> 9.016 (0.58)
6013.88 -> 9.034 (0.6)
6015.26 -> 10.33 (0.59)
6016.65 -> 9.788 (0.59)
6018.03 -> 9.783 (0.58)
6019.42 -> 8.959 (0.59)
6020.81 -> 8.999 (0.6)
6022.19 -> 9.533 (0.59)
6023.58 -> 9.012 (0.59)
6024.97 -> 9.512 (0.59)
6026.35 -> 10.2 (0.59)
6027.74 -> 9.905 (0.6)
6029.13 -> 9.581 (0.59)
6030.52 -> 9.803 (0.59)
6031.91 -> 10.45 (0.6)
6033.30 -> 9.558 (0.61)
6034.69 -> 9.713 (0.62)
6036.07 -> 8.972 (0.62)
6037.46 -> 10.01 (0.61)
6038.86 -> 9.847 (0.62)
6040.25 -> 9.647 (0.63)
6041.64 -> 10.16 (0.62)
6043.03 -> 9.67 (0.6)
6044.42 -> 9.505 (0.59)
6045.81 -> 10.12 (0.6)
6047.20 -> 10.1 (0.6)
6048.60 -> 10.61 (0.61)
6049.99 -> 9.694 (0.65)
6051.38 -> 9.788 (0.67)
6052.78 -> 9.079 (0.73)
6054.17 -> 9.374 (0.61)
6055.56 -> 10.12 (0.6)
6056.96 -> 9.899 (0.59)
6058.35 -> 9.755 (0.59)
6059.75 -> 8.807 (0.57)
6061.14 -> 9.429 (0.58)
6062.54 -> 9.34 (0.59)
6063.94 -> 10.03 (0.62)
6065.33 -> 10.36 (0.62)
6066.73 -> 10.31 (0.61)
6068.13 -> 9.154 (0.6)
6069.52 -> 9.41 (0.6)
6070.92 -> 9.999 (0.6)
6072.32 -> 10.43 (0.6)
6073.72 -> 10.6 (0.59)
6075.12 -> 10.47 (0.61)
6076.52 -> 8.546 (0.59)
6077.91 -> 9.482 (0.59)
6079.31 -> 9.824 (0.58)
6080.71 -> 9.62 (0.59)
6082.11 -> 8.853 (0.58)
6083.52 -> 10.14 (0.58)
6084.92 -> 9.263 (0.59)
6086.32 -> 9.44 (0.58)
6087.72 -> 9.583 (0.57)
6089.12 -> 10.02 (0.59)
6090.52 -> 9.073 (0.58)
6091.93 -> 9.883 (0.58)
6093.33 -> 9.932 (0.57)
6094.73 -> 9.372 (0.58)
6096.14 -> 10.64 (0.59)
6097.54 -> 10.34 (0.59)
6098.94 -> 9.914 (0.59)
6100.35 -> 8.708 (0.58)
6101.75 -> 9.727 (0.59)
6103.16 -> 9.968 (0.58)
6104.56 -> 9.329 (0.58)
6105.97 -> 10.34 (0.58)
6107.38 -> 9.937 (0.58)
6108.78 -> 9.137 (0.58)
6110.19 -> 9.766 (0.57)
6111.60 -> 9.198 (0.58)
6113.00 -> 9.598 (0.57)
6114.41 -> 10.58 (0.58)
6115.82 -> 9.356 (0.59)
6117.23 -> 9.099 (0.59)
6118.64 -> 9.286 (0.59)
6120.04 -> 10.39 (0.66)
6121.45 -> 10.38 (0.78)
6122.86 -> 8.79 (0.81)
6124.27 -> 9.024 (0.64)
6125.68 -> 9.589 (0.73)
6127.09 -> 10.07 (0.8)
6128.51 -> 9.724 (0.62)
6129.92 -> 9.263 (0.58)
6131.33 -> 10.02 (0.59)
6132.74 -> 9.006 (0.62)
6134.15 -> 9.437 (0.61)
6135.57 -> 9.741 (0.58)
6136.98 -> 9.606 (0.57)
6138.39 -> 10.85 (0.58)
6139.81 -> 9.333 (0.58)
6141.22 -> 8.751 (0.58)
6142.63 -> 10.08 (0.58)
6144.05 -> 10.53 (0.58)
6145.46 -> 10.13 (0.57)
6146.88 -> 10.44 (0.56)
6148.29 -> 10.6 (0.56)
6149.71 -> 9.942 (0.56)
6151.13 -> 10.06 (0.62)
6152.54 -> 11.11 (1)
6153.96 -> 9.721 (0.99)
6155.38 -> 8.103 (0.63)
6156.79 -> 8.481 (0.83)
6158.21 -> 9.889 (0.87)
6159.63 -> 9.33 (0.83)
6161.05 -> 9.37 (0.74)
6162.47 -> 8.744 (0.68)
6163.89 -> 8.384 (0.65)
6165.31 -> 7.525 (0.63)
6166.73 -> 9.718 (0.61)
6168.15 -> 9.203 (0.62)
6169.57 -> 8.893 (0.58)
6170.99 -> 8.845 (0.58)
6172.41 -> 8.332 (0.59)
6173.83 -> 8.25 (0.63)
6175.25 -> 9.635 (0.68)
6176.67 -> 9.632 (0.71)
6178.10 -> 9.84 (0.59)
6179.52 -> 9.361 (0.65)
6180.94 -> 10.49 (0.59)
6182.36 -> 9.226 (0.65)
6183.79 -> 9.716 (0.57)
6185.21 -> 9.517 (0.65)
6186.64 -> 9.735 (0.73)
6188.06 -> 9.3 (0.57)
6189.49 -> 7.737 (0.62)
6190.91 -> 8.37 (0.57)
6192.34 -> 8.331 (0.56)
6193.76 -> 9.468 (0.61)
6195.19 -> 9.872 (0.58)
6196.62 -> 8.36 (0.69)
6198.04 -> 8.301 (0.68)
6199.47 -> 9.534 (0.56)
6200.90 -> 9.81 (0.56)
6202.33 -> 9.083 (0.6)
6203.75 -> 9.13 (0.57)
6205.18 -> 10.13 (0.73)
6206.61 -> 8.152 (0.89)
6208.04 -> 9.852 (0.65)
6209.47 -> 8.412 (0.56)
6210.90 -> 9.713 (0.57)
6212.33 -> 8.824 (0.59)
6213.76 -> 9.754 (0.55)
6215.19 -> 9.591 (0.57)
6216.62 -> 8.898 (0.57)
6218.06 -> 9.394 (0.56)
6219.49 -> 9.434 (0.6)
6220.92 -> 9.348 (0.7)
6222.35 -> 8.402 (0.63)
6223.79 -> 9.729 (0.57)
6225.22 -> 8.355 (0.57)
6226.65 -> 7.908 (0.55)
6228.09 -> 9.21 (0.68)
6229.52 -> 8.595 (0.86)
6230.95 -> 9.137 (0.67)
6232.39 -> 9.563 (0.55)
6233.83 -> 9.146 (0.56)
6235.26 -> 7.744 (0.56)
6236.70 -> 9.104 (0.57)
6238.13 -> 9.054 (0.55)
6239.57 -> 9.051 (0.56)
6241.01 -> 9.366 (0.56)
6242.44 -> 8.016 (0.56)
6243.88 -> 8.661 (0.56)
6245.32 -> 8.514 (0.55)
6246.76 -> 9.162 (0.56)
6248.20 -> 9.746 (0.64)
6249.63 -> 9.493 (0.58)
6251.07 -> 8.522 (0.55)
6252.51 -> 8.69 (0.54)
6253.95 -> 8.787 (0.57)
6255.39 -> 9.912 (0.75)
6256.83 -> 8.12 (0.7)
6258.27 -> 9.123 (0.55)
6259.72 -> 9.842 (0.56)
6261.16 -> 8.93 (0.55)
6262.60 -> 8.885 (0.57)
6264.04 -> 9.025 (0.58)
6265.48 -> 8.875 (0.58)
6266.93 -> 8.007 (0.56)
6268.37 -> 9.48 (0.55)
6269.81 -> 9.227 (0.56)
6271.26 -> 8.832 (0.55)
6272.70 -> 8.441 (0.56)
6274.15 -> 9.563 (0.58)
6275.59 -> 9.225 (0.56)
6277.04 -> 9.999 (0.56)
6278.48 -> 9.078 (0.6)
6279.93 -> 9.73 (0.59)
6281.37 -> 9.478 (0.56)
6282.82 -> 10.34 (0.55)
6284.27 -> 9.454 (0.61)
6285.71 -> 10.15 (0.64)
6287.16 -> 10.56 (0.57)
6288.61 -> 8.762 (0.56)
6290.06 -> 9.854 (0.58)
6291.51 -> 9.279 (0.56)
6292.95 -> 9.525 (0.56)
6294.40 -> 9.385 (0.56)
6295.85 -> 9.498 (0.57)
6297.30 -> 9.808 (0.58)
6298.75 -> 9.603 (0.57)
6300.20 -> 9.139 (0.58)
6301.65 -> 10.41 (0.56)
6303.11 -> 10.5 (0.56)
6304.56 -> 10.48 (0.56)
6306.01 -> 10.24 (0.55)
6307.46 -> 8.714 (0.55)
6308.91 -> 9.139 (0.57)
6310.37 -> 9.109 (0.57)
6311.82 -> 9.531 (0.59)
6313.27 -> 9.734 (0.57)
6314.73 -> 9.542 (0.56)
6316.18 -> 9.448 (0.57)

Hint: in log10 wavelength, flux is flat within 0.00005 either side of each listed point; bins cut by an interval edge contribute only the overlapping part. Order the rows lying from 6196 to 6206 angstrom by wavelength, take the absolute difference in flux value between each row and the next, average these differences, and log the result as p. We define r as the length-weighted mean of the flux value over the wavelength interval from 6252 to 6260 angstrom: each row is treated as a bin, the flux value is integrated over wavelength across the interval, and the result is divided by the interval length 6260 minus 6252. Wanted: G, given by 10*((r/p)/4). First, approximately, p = 0.56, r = 9.0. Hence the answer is 41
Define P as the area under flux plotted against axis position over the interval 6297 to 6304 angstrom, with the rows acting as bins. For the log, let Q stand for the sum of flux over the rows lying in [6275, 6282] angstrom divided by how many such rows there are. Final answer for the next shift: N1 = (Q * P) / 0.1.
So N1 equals 6587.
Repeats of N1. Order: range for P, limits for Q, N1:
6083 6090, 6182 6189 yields 6431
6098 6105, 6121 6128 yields 6412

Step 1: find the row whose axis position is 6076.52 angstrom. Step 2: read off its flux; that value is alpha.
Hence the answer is 8.546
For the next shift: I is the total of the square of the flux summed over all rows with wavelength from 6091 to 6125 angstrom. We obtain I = 2264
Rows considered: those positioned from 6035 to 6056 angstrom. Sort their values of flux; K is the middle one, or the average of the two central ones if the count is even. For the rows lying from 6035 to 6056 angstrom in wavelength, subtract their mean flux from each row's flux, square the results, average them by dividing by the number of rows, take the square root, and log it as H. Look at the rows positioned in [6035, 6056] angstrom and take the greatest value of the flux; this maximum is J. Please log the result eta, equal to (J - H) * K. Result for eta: 99.7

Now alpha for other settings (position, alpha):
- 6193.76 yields 9.468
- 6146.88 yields 10.44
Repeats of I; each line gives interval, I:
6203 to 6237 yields 1981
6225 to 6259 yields 1898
